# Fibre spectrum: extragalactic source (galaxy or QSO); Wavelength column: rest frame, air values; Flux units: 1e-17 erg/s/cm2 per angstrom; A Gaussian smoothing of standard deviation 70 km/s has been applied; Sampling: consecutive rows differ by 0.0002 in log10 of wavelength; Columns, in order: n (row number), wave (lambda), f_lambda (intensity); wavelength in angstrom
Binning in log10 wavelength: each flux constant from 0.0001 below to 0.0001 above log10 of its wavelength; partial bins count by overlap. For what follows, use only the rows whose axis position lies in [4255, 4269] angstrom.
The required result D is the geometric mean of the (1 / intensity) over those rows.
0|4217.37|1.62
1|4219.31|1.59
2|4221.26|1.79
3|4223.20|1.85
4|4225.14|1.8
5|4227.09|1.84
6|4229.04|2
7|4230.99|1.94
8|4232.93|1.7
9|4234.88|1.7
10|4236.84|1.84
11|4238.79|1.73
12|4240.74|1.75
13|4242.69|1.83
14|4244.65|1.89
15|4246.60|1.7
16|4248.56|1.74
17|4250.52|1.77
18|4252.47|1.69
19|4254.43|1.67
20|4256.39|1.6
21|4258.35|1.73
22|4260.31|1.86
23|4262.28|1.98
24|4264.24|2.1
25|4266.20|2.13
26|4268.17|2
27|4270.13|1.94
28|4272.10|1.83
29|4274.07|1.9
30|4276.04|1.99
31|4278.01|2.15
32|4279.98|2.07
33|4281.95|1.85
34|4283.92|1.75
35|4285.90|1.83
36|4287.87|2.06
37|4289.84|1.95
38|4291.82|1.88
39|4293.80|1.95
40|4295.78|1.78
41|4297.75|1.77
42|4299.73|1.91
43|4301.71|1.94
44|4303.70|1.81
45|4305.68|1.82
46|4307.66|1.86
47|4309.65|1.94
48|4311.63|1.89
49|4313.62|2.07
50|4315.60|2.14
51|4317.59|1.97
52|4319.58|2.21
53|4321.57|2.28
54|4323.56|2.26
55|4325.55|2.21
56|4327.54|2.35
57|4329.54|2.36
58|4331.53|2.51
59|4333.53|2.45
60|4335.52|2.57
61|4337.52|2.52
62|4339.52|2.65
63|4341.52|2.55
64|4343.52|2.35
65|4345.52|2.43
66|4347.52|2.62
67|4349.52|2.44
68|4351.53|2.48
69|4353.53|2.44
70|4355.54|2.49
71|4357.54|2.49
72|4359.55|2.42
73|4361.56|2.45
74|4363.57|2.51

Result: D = 0.525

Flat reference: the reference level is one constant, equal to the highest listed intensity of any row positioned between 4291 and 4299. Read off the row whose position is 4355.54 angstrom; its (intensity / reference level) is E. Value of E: 1.28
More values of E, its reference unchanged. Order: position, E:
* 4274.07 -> 0.97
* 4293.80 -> 1.00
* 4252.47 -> 0.87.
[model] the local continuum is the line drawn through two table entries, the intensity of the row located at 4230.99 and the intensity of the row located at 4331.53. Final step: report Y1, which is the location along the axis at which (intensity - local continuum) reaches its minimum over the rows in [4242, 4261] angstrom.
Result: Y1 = 4256.39 angstrom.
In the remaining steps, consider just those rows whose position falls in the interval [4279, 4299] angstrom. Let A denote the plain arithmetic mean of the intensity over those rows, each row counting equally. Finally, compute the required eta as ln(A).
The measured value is 0.64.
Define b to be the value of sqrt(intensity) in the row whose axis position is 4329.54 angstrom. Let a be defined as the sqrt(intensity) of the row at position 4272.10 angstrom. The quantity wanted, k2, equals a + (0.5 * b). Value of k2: 2.12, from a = 1.35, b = 1.54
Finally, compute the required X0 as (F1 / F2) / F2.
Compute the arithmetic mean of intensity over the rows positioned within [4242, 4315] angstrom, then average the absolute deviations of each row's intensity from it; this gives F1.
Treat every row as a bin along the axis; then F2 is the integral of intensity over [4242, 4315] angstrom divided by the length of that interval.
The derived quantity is 0.030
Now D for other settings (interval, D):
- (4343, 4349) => 0.406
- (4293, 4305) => 0.538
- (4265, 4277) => 0.509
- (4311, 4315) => 0.506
